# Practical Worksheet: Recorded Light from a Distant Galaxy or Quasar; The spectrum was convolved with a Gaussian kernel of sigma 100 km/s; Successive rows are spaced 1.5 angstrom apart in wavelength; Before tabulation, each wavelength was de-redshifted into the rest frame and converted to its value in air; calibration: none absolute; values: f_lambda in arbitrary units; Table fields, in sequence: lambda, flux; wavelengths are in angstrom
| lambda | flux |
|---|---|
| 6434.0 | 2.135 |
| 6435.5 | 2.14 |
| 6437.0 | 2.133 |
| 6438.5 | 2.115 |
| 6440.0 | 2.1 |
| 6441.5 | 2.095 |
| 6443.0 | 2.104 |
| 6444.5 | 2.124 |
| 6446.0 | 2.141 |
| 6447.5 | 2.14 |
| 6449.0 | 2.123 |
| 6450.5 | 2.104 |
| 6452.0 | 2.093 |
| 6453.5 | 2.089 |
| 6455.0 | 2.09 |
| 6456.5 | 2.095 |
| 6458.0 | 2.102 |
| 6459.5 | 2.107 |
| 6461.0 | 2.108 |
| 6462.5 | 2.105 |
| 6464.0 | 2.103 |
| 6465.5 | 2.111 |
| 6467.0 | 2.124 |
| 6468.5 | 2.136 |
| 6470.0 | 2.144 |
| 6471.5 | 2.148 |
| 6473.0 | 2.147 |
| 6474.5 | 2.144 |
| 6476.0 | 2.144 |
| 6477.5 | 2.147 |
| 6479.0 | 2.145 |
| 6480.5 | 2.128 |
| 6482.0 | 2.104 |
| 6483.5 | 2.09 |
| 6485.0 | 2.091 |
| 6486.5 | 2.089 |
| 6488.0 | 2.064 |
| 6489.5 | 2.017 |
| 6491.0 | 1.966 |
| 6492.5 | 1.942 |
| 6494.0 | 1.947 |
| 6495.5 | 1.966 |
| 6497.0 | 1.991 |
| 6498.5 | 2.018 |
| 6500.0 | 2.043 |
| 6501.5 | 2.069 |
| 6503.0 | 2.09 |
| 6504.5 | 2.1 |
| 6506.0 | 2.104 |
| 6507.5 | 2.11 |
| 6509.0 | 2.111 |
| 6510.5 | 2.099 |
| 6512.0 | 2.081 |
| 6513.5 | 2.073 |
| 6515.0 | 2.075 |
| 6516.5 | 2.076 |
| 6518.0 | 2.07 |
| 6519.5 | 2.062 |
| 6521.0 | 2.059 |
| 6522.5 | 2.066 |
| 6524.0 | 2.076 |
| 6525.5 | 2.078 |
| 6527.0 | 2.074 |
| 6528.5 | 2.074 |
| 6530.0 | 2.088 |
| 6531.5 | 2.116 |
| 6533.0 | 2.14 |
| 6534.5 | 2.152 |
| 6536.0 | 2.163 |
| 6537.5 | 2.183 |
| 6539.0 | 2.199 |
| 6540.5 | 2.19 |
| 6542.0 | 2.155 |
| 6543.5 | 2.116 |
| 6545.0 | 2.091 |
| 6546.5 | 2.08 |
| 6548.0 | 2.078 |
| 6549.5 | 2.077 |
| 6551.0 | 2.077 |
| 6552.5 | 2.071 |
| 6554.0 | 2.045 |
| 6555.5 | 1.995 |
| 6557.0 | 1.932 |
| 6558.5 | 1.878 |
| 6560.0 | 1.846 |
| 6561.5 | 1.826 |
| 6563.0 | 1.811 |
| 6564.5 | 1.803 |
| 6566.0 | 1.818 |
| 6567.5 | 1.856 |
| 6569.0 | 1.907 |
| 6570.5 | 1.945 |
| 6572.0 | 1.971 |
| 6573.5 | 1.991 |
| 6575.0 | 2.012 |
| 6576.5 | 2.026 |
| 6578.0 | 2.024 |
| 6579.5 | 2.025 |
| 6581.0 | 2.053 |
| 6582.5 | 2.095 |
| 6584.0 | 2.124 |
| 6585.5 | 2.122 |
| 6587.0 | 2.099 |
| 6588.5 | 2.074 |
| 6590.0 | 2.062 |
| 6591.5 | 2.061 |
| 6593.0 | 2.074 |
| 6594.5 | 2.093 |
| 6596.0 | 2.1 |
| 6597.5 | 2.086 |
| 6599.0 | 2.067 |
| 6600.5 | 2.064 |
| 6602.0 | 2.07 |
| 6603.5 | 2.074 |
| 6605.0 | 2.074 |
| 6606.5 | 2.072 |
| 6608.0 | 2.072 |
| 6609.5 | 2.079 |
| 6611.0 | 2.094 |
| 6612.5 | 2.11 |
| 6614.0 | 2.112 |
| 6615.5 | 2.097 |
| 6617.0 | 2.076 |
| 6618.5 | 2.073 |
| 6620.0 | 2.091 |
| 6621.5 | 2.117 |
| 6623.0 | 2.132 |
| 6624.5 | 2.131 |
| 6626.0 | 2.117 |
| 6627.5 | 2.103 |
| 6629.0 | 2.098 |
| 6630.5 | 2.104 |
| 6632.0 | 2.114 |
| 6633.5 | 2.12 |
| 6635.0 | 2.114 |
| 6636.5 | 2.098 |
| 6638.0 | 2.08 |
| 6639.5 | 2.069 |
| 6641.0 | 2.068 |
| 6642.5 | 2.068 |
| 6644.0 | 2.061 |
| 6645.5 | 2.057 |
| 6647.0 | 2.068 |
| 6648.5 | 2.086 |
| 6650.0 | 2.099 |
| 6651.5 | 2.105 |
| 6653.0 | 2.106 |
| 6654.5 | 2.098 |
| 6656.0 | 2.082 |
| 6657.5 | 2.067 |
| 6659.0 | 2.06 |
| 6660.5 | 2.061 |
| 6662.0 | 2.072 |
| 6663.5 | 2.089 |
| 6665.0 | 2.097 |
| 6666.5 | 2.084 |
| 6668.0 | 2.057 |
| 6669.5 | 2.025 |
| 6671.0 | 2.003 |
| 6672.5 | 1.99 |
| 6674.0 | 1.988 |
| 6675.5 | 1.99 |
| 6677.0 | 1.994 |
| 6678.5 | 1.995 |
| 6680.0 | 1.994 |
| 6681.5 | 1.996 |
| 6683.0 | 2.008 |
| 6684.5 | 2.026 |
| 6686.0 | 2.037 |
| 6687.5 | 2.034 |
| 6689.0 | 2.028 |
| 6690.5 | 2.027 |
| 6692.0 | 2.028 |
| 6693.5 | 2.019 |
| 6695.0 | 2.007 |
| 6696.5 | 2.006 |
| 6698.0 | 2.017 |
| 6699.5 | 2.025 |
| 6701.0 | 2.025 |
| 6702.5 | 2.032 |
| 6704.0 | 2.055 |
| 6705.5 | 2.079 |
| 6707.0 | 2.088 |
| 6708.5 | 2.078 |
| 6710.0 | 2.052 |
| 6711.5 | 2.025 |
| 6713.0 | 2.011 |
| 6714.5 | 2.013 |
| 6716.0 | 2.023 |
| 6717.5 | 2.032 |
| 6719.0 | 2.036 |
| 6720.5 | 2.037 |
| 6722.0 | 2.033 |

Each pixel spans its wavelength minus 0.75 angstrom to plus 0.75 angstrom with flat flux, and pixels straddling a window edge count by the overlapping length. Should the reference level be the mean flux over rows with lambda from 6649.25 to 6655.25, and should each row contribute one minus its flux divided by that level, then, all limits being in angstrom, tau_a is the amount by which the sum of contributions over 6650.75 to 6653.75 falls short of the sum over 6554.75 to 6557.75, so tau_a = 0.14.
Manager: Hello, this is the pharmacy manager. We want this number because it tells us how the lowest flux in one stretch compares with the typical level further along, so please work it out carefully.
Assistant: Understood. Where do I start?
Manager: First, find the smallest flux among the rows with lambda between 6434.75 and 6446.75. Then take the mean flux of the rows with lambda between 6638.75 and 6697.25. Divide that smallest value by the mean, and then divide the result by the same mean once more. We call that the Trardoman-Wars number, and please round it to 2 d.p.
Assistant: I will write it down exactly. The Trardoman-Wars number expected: 0.50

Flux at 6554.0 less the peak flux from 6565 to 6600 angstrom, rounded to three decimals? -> -0.079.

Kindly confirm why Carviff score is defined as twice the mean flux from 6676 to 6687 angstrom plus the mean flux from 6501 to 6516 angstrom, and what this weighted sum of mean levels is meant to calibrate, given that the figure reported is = 6.11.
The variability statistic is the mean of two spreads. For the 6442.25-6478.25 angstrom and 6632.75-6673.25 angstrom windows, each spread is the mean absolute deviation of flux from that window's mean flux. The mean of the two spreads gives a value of 0.021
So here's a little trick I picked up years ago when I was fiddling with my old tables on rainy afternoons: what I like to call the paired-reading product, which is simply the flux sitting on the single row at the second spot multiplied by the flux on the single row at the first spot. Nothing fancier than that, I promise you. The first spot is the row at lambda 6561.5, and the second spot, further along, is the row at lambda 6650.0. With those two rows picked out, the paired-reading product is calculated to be 3.83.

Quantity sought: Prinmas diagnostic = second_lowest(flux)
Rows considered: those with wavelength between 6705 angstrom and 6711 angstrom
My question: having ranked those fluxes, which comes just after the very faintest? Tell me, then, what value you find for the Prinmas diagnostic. 2.078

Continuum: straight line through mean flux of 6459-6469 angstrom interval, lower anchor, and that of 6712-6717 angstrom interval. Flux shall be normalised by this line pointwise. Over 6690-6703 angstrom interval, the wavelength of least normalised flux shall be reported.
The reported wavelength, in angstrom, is 6696.5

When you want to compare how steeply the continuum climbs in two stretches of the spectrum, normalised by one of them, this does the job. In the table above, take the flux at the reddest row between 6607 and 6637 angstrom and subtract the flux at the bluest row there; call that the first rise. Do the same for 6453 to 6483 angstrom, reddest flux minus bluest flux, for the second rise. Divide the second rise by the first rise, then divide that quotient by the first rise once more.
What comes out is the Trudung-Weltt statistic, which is 22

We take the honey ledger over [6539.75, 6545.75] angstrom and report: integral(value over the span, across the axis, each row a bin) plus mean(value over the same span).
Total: 15.0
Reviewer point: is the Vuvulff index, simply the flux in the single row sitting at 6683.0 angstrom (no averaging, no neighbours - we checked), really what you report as 2.008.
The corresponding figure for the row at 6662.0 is 2.072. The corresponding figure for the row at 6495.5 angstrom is 1.966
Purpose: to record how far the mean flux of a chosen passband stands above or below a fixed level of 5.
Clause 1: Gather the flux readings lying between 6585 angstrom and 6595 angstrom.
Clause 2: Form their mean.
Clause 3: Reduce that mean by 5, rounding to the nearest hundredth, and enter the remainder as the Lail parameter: -2.92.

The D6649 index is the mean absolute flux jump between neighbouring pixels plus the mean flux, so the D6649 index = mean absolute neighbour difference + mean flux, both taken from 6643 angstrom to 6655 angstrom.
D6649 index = 2.09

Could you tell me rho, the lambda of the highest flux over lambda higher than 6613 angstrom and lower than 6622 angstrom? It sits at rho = 6621.5 angstrom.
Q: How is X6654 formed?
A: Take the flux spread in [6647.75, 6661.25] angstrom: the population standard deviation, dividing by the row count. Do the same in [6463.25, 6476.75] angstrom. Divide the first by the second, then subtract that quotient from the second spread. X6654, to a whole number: -1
